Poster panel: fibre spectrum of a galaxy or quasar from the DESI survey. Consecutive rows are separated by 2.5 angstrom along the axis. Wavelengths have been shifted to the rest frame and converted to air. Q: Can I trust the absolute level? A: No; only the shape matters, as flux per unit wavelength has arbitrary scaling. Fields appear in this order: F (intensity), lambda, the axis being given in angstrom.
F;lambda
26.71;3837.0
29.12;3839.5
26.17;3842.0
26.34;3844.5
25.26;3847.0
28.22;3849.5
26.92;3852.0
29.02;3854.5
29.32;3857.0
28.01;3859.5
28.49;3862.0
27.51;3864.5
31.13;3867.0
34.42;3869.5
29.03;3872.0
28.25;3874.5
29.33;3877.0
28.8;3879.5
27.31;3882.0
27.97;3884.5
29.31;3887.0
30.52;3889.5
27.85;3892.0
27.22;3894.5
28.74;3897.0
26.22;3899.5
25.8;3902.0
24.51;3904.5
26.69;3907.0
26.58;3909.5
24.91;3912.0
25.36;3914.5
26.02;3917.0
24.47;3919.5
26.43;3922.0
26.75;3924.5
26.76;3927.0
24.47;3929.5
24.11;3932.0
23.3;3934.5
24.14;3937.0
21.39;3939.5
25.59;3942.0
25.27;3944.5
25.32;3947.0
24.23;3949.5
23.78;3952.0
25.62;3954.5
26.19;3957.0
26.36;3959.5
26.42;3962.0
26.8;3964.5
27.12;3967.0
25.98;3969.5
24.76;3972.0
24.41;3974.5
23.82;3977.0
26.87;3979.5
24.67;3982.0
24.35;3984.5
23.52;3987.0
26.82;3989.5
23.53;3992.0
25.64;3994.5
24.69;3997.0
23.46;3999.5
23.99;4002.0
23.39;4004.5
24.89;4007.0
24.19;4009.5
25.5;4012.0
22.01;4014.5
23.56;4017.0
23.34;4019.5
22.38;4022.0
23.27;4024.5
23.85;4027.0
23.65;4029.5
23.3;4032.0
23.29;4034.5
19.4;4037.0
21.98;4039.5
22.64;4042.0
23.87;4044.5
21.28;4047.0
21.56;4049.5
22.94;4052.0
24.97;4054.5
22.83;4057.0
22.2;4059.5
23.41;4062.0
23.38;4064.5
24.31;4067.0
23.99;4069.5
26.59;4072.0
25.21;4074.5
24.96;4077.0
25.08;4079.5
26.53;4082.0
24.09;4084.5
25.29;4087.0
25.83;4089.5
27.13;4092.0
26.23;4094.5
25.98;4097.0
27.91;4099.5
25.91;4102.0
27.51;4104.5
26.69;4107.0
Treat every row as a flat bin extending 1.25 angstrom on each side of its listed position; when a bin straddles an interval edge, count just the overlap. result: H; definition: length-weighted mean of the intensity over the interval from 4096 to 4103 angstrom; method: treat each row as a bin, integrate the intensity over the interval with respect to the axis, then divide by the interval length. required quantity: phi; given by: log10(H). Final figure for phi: 1.43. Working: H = 27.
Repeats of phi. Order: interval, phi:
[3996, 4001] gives 1.38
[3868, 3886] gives 1.47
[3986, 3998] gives 1.40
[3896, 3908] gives 1.42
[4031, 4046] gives 1.35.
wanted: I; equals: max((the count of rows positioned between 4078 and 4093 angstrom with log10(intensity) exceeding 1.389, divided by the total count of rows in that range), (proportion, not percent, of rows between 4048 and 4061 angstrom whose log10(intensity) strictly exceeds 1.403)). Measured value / 0.83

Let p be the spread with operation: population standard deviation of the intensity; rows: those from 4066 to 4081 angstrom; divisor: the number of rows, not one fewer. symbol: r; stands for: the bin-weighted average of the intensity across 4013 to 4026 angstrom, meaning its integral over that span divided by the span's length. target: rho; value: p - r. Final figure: -22.2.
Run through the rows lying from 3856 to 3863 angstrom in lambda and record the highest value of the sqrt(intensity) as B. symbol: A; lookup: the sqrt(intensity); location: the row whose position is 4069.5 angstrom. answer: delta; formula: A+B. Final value 10.3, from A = 4.9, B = 5.41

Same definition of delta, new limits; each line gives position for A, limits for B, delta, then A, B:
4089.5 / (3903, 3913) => 10.2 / 5.1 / 5.17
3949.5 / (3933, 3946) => 10.0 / 4.9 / 5.06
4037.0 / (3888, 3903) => 9.9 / 4.4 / 5.52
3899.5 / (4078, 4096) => 10.3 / 5.1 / 5.21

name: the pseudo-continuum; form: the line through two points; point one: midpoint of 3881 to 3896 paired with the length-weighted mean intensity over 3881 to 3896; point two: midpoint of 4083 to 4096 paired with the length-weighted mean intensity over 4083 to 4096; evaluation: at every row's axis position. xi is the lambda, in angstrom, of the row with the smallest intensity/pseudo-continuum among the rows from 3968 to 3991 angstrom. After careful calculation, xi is 3987.0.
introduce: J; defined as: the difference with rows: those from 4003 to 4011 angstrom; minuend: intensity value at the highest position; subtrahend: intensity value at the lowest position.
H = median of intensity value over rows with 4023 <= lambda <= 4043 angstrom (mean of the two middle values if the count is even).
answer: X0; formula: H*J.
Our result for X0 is 19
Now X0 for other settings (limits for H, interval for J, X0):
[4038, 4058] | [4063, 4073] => 73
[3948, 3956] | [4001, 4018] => -10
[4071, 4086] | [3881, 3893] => 14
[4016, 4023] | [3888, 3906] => -140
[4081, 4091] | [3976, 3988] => -8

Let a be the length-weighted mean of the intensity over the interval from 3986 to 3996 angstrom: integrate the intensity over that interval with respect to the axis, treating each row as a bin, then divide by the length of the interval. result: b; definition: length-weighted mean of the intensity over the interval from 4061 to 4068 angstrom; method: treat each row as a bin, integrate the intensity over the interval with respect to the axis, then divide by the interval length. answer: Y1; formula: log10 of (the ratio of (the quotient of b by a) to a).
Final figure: -1.42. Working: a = 24.9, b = 23.7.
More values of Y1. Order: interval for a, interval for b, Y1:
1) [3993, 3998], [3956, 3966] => -1.38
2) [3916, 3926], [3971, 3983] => -1.43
